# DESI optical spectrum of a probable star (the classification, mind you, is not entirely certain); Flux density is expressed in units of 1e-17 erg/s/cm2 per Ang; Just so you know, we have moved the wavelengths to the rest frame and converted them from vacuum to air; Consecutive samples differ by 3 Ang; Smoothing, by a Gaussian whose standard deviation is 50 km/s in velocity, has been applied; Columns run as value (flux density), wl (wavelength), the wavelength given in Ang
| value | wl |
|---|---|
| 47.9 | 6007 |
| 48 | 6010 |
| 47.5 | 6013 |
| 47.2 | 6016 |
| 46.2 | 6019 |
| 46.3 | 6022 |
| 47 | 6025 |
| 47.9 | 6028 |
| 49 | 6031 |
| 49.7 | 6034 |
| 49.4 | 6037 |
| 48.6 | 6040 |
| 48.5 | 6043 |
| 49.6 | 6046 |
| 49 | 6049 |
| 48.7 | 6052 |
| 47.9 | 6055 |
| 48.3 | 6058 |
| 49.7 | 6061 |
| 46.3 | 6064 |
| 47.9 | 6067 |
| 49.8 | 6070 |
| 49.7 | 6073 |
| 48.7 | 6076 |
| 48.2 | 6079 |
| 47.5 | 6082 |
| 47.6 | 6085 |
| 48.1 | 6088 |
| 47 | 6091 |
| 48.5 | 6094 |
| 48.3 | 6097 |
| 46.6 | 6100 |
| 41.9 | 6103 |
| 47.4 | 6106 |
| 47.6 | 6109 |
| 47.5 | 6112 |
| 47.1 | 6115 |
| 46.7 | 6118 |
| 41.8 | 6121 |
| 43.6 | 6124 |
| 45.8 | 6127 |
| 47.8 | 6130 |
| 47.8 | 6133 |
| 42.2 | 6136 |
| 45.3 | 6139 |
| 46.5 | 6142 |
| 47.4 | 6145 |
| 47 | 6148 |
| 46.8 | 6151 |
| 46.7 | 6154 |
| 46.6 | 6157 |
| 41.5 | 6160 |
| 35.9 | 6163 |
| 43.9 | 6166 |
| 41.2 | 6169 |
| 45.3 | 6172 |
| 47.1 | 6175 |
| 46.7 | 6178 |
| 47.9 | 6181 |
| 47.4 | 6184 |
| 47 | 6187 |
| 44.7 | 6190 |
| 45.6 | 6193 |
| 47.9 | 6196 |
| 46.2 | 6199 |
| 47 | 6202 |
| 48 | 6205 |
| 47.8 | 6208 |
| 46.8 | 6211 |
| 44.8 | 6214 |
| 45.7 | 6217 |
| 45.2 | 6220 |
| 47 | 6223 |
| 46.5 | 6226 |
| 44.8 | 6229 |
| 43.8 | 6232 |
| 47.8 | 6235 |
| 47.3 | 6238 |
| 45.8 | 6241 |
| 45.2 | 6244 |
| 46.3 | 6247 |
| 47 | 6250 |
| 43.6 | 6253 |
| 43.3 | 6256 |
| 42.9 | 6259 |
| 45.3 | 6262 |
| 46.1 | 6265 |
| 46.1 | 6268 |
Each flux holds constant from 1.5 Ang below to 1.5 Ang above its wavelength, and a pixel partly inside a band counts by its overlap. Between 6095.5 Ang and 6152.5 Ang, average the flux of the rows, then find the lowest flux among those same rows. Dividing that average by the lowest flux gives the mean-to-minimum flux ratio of 1.10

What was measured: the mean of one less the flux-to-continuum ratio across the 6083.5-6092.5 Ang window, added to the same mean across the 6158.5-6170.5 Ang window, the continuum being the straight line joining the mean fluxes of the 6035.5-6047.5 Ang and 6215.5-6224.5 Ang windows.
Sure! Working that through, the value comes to 0.15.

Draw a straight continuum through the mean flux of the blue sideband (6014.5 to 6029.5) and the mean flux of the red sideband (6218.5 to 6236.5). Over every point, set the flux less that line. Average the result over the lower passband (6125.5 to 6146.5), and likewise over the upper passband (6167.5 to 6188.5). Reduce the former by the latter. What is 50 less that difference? 50.2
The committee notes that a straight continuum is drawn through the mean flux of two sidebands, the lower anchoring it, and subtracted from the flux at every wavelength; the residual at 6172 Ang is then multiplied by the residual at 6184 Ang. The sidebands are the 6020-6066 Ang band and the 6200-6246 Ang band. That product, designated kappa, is -1.1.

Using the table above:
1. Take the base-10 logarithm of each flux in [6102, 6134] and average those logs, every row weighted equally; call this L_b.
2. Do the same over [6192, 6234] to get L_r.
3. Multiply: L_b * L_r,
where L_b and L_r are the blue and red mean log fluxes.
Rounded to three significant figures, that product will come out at 2.77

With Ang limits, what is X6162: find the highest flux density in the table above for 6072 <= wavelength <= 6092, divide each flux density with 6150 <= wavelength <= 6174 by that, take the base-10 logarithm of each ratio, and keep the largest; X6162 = -0.0261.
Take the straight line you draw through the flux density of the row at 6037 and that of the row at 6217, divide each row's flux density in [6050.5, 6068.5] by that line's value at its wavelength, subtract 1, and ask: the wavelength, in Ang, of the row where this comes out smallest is 6064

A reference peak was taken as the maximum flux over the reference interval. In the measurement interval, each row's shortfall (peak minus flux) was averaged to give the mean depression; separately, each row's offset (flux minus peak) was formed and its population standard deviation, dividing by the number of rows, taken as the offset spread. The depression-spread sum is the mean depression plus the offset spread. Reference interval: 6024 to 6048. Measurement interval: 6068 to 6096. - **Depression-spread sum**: 2.3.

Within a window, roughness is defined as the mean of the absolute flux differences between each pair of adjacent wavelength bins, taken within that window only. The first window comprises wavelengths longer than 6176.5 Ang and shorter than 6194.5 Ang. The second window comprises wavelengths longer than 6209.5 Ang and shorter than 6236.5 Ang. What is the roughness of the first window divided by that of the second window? 0.7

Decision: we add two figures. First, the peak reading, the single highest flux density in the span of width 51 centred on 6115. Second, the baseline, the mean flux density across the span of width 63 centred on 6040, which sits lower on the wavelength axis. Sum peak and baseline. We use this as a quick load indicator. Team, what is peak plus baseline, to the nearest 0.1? 96.7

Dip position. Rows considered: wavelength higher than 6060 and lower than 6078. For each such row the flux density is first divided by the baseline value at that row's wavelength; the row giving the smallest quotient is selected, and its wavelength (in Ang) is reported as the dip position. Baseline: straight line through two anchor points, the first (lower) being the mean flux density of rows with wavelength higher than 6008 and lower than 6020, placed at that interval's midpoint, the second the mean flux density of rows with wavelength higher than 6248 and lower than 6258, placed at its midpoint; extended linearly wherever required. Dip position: 6064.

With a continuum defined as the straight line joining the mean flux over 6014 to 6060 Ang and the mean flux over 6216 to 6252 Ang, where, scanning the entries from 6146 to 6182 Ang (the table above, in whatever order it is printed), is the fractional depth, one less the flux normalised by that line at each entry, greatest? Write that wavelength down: 6163 Ang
